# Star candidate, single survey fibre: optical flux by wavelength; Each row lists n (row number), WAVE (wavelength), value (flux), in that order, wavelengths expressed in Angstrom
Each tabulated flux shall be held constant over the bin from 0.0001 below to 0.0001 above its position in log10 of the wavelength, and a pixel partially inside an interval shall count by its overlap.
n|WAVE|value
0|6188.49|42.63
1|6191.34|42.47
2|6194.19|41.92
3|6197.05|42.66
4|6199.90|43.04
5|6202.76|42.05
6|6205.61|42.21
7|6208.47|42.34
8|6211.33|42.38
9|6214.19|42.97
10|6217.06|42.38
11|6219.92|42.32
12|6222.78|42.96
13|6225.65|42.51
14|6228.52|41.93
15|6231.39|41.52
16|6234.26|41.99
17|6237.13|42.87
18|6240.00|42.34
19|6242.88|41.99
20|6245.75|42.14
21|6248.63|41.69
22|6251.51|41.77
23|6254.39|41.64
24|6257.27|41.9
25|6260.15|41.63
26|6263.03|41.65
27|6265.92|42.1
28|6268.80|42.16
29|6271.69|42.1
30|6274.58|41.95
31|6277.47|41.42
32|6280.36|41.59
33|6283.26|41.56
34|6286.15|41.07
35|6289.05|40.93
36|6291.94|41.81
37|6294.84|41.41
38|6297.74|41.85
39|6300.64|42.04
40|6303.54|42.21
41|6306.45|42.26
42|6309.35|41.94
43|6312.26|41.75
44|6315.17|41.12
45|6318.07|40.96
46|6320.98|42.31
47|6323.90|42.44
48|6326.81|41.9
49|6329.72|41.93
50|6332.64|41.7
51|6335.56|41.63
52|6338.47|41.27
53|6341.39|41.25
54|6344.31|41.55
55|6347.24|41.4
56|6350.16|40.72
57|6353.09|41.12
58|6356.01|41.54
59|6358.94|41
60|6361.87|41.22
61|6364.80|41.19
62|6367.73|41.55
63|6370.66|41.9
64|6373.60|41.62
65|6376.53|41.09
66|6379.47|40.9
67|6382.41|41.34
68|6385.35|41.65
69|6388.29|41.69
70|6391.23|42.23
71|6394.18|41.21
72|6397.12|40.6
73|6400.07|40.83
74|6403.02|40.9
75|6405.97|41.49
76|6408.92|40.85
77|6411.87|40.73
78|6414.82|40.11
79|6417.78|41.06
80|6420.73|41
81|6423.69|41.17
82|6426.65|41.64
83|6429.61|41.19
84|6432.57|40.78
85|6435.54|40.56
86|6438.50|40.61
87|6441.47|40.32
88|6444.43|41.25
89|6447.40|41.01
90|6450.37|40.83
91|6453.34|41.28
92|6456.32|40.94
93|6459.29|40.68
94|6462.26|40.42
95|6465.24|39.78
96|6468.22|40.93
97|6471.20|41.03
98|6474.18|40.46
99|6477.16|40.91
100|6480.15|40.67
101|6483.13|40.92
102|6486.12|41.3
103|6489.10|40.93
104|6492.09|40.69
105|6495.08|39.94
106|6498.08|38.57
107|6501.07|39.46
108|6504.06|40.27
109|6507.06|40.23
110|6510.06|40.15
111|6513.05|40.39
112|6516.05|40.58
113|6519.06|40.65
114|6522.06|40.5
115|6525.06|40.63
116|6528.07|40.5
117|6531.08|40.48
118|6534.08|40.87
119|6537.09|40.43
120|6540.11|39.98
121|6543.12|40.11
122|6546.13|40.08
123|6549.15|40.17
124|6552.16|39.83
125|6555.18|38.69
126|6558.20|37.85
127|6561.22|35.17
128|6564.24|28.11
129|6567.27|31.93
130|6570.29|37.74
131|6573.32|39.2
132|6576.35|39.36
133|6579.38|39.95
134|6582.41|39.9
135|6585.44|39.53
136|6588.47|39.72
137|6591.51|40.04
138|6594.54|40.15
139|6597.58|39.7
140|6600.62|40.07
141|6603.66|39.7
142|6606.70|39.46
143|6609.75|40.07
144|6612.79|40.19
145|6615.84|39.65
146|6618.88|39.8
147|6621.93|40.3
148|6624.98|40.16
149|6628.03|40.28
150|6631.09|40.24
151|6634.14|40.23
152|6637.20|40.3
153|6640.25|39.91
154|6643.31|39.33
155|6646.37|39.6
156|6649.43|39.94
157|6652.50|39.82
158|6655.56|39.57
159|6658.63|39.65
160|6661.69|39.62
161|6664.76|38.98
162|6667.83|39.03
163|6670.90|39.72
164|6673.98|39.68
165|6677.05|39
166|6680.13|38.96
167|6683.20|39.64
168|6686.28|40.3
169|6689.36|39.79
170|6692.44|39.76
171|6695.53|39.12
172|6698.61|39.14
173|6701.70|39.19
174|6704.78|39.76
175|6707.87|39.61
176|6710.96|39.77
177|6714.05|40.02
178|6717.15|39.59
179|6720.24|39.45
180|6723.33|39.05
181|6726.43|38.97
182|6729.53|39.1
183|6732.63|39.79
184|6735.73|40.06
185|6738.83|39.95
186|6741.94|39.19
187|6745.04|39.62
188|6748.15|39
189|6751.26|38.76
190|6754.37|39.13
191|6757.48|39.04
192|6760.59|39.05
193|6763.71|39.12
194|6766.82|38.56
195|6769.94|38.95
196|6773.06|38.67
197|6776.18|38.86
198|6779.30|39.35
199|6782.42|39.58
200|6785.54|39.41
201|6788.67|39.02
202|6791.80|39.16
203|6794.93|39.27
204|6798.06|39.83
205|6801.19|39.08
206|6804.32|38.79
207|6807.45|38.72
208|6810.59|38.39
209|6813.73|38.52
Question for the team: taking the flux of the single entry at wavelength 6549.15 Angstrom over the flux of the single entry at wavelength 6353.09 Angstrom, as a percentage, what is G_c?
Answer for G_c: 98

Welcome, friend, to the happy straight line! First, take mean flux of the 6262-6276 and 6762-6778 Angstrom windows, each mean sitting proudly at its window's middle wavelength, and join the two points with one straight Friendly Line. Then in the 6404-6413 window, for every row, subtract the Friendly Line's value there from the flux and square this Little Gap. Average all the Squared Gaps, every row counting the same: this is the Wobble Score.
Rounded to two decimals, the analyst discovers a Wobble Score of 0.11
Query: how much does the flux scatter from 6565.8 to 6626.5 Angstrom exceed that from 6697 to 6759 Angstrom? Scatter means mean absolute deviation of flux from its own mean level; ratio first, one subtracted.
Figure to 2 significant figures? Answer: 1.6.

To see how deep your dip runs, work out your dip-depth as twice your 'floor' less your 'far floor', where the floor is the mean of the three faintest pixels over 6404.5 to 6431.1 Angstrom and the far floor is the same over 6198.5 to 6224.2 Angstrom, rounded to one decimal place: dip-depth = 38.9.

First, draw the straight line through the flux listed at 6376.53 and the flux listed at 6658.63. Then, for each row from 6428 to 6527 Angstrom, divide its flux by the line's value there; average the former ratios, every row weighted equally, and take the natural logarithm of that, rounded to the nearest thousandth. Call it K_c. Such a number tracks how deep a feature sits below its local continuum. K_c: 0.000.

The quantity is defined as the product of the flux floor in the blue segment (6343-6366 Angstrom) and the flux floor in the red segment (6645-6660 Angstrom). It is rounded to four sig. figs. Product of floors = 1611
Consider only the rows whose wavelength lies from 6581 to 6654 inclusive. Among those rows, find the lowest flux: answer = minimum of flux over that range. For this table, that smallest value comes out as 39.33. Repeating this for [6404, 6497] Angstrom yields 39.78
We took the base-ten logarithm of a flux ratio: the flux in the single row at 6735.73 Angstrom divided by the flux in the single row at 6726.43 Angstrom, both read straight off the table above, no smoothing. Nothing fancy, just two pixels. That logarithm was 0.01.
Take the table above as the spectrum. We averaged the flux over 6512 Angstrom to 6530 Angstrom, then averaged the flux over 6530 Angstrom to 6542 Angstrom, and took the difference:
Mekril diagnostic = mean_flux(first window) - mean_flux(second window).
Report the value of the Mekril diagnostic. 0.1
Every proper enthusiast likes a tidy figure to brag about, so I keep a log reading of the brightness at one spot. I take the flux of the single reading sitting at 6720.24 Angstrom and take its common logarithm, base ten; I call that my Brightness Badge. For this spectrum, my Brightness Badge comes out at 1.60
